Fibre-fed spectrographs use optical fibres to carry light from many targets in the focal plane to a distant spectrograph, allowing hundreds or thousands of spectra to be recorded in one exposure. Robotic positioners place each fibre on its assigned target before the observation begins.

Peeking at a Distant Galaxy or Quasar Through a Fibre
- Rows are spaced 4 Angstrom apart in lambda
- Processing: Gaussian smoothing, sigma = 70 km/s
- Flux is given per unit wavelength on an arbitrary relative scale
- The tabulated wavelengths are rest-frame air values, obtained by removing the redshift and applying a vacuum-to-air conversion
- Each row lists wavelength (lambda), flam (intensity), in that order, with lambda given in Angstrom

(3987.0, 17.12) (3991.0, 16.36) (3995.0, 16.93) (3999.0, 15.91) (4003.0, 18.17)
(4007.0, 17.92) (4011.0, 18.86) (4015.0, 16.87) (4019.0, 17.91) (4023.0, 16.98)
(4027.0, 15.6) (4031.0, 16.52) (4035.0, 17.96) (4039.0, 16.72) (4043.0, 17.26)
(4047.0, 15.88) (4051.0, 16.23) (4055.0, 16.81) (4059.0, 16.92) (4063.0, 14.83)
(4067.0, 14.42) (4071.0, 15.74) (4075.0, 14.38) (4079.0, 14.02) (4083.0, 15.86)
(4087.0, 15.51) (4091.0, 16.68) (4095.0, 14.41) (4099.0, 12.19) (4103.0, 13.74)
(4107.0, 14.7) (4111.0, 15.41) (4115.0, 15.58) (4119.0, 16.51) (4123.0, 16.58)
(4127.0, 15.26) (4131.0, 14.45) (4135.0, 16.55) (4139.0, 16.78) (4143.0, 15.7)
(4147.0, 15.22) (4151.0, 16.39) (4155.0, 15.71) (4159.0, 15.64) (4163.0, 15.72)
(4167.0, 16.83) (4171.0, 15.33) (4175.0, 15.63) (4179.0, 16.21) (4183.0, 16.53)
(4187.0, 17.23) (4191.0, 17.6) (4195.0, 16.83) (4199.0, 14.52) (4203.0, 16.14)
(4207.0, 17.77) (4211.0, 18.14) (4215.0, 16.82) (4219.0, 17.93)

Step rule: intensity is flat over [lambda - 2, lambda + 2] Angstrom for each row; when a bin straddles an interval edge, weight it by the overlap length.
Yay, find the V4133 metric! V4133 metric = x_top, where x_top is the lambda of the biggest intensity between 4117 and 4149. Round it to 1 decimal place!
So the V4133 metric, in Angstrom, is 4139.0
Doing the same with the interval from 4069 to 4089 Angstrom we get 4083.0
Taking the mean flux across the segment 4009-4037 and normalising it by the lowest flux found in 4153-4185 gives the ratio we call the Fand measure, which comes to 1.12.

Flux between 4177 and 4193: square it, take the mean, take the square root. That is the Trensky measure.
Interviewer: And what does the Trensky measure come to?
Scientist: 16.9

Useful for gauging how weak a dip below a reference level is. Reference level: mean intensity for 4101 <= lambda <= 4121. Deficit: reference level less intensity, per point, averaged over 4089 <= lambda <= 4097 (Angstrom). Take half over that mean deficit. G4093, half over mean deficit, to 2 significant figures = -1.4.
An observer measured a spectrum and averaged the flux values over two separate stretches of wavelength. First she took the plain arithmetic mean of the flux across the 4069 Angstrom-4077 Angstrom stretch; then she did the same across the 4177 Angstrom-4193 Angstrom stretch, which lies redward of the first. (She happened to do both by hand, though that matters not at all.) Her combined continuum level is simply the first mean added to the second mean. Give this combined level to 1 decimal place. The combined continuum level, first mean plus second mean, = 32.0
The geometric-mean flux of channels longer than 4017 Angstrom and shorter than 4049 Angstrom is 16.8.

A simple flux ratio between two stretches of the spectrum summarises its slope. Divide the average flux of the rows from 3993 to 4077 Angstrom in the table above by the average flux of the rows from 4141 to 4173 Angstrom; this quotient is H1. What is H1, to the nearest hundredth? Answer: 1.05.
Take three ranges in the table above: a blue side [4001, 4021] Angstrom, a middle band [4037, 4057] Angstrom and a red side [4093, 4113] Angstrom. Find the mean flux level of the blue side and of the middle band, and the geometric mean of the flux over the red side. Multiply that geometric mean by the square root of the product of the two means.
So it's 242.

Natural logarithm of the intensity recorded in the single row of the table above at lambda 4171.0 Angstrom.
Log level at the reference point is 2.73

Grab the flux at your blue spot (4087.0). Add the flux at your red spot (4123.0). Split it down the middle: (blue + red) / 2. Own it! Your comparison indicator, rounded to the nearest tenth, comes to 16.0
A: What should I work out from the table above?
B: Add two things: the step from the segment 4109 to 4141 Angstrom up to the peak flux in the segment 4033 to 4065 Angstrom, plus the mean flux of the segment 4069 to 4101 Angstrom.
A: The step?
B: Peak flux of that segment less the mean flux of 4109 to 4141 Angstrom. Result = 16.9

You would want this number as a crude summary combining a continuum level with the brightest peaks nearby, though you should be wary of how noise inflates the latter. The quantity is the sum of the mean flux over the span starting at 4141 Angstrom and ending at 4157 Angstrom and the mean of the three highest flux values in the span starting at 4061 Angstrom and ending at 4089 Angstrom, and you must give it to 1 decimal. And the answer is 31.5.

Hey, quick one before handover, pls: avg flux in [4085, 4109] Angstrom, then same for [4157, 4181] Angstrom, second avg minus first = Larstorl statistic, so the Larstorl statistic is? 1.4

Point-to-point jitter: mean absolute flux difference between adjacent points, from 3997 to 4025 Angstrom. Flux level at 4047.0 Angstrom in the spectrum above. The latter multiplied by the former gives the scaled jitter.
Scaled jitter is 20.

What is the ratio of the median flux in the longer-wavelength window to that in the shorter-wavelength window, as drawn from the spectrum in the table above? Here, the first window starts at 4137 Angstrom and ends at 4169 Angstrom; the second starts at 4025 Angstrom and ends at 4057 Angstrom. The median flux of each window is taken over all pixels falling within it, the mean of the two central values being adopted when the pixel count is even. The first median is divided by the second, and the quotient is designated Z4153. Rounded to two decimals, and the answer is 0.95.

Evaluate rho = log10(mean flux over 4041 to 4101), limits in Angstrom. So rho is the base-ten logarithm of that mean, 1.19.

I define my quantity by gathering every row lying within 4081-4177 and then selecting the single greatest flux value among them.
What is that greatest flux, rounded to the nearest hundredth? 16.83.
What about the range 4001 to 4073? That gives 18.86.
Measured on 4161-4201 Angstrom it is 17.60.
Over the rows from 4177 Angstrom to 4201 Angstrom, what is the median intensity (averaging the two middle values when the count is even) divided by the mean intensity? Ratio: 1.01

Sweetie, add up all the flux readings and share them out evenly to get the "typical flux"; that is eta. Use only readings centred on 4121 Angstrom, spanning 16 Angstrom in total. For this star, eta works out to 16.0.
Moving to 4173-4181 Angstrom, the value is 15.9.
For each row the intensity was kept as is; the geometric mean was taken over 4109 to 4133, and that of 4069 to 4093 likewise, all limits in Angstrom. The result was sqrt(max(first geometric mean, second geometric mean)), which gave 3.95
